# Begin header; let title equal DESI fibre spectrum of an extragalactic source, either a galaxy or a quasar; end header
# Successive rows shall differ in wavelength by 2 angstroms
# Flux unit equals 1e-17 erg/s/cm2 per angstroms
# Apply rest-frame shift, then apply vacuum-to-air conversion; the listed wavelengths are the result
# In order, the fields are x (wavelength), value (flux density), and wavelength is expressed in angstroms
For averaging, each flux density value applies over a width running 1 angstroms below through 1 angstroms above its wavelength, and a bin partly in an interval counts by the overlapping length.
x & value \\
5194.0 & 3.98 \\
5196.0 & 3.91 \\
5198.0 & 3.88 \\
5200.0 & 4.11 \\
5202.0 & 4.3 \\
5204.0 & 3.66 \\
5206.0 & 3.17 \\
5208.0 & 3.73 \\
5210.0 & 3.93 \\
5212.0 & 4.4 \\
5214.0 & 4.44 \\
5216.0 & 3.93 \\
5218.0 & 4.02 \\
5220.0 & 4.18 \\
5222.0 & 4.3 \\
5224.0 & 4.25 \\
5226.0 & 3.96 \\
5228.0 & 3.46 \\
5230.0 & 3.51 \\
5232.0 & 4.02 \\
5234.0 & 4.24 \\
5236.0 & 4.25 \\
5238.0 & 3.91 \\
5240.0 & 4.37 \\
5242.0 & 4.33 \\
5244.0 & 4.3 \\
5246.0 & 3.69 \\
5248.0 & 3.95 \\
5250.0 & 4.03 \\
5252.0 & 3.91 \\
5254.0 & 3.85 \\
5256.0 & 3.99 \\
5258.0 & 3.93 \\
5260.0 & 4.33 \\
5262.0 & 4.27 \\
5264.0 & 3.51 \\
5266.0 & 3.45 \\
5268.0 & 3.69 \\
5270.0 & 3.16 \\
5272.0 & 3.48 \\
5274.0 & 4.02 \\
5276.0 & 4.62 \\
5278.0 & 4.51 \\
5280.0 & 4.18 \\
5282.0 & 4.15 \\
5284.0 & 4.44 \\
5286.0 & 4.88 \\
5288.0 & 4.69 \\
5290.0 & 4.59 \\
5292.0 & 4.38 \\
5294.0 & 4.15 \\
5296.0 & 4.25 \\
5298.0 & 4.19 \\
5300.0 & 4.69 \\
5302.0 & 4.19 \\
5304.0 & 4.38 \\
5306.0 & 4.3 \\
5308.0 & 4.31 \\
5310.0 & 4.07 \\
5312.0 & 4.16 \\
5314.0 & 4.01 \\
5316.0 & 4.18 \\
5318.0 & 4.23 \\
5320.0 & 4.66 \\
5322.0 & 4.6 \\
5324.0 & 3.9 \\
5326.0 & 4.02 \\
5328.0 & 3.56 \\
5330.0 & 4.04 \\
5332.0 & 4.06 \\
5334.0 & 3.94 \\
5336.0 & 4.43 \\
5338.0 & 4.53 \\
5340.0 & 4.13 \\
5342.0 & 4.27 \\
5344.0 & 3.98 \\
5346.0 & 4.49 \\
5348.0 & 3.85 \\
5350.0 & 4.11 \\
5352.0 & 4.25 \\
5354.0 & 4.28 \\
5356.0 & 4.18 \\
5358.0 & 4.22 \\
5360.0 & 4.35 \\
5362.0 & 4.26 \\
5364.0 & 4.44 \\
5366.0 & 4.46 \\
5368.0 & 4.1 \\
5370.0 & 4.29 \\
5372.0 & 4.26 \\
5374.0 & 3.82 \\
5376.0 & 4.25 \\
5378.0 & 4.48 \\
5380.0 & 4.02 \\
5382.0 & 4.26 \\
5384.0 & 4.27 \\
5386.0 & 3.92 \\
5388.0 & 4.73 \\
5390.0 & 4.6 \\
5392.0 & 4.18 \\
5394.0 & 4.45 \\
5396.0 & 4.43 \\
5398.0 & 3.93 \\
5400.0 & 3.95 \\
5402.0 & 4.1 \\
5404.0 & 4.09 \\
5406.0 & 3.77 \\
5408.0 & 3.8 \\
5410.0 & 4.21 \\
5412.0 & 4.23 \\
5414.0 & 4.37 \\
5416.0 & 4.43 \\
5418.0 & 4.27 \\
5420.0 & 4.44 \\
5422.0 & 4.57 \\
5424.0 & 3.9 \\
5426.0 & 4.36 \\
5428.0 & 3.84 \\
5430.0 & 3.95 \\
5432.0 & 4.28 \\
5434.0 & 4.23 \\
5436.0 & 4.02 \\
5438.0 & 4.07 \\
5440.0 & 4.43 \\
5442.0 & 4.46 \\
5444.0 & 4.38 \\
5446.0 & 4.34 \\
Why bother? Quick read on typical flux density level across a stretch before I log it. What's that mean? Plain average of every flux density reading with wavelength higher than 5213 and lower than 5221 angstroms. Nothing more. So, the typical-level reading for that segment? 4.14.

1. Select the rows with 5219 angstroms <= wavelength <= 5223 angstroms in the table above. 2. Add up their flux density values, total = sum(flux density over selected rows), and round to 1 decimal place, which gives 8.5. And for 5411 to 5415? 8.6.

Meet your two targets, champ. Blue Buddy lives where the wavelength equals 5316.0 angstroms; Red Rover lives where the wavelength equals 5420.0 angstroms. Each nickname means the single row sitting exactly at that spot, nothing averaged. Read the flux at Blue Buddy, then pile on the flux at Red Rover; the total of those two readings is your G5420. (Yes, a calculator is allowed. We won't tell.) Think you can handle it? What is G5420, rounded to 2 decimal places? 8.62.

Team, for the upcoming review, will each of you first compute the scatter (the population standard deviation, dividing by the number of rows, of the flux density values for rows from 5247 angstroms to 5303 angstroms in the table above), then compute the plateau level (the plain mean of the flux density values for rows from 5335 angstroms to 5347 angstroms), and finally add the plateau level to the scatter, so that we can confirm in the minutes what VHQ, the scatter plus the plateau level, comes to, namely 4.71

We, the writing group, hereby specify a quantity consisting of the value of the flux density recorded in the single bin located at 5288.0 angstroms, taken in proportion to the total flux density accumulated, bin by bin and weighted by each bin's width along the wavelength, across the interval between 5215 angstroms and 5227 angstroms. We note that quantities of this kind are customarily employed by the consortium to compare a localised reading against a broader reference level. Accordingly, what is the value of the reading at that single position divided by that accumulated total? 0.095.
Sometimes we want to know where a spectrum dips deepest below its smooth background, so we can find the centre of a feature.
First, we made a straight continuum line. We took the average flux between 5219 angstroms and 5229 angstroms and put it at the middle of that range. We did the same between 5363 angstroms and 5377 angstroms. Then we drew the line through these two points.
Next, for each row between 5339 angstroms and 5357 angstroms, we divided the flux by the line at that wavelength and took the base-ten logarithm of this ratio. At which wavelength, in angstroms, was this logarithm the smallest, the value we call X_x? 5348.0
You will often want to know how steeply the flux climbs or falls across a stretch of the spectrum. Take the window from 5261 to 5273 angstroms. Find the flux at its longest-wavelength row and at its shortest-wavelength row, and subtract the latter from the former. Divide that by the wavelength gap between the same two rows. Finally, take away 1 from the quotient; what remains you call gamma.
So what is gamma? -1.08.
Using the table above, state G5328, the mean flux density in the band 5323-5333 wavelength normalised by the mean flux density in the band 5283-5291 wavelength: 0.84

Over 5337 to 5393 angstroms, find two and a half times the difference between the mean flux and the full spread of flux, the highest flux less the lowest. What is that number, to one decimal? 8.3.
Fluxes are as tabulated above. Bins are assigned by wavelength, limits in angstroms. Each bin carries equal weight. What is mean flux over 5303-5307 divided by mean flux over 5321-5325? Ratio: 1.02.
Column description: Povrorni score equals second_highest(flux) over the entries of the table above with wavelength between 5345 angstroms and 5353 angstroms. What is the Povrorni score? 4.25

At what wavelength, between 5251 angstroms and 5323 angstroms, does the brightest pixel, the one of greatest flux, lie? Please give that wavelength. 5286.0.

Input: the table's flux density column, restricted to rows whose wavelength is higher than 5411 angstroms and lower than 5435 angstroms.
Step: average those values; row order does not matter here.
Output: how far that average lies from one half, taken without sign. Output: 3.74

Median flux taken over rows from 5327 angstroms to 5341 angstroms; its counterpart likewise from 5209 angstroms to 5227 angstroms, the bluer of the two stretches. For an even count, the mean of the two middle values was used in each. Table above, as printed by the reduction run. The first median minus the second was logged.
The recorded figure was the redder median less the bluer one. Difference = -0.12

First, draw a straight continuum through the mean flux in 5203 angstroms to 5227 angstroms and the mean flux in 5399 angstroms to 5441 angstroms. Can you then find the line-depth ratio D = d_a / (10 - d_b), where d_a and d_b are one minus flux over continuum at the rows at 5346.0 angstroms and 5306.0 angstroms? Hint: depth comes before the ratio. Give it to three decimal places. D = -0.009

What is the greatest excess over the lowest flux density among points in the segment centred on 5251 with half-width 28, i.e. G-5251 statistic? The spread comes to 1.5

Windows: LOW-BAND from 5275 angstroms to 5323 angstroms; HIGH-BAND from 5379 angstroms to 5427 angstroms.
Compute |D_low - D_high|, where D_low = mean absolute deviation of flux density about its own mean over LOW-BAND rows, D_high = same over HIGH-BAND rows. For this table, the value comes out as 0.01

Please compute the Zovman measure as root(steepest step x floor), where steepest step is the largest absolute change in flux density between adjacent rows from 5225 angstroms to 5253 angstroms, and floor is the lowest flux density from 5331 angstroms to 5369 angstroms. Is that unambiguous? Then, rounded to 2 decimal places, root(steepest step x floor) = 1.53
